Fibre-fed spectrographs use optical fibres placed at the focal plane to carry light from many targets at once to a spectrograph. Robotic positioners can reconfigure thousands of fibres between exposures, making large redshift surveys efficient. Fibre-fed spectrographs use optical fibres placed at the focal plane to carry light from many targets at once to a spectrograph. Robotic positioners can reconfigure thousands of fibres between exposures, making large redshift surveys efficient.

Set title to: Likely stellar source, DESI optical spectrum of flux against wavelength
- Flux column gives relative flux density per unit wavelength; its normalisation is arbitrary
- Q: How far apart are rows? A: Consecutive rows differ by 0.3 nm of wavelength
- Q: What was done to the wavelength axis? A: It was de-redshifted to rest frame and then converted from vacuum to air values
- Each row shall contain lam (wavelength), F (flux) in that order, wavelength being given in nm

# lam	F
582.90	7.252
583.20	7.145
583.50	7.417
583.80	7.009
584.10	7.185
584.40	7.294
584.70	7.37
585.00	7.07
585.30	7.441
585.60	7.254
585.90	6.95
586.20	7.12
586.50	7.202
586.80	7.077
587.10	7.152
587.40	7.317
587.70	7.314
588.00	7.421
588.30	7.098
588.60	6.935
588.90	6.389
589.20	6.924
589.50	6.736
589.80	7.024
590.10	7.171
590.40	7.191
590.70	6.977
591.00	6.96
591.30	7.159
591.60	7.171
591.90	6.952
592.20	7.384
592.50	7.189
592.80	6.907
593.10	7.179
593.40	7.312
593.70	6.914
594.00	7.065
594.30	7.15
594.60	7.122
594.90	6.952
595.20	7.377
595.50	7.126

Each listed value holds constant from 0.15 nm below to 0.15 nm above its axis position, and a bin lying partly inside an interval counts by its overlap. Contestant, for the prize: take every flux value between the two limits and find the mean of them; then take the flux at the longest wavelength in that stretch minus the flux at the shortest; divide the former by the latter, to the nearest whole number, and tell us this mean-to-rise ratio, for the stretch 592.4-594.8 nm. -106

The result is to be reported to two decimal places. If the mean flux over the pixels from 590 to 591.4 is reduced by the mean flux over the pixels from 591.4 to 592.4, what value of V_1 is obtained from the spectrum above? -0.08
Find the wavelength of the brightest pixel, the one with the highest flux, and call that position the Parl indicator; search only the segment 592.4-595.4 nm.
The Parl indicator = 595.20 nm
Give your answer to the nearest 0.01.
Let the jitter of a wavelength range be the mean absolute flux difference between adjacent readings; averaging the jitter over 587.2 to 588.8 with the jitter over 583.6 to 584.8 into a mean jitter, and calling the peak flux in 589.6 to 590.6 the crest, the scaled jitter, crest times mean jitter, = 0.97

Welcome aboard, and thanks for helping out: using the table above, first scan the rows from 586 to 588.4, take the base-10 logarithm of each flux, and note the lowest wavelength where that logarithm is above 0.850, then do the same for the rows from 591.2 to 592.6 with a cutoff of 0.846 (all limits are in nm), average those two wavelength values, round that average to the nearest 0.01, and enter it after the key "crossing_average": 588.75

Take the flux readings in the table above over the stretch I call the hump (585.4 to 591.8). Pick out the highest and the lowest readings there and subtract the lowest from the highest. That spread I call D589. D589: 1.03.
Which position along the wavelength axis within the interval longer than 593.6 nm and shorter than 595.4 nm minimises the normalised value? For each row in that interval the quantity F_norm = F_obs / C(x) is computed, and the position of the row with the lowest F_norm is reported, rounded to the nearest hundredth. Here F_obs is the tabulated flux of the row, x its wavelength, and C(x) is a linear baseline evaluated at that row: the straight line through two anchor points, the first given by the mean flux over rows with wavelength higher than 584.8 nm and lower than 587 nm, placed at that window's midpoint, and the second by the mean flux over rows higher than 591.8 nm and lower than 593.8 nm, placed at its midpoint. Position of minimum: 593.70 nm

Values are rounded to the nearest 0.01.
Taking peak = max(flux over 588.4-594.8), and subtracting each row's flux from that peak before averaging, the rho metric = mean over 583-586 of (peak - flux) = 0.17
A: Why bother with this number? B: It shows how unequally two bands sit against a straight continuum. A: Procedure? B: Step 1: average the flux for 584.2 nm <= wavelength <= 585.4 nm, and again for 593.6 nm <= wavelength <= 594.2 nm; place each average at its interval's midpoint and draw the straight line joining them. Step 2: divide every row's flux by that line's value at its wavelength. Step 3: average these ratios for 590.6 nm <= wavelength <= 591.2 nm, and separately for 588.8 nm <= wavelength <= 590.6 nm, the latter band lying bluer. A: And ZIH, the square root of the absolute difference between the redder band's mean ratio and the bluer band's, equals 0.12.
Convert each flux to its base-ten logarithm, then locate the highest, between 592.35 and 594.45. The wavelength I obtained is 593.40 nm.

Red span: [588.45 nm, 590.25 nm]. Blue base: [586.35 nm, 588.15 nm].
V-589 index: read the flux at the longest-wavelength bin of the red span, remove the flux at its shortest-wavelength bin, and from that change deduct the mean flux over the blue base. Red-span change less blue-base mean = -7.01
